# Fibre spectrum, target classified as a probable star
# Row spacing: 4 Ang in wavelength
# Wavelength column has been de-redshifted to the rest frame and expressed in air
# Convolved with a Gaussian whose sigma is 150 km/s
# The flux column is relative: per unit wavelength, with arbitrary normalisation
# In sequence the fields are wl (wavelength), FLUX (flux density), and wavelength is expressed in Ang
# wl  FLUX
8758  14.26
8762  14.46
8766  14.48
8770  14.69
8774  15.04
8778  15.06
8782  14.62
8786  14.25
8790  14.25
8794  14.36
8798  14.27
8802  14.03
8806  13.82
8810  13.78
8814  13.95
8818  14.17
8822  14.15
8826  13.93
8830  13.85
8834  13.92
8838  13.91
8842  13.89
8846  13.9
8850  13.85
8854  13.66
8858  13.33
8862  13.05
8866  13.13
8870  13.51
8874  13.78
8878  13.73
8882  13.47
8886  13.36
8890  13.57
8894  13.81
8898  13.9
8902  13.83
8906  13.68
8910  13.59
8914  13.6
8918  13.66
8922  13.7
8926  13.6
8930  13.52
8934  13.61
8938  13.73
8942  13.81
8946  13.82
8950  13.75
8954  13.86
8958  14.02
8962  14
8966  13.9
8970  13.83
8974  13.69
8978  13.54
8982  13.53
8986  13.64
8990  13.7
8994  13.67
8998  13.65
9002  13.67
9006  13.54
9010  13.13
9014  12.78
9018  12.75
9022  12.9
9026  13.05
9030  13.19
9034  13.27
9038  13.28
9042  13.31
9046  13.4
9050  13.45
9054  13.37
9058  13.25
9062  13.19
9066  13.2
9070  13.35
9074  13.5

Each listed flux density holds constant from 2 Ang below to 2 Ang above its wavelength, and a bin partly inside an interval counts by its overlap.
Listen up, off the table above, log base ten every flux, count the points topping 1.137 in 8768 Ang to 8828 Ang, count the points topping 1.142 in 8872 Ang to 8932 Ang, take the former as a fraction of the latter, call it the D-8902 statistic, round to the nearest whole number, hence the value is 15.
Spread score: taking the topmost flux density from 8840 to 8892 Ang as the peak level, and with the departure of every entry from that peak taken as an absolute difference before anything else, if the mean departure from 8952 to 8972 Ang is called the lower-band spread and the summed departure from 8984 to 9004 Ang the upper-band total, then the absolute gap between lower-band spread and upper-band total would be 1.1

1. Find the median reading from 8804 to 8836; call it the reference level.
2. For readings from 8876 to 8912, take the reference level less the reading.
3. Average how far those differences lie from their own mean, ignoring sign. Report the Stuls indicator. 0.14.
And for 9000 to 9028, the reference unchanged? 0.28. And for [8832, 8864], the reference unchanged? 0.26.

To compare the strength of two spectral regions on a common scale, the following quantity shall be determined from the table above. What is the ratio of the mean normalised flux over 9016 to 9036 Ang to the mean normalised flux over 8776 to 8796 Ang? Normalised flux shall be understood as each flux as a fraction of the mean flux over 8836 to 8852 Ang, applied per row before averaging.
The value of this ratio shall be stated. 0.90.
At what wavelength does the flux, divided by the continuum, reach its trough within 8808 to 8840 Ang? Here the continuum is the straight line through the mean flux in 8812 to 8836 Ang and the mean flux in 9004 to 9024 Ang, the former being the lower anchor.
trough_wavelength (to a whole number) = 8810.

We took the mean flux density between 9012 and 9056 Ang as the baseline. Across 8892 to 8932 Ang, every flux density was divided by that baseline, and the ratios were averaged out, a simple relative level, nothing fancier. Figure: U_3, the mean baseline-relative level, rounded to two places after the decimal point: 1.04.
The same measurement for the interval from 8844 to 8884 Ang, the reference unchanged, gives 1.03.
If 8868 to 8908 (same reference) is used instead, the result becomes 1.04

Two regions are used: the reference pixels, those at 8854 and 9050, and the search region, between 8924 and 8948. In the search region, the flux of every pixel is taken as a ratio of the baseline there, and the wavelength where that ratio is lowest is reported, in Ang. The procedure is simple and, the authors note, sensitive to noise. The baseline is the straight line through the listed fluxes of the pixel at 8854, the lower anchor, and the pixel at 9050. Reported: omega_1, 8930 Ang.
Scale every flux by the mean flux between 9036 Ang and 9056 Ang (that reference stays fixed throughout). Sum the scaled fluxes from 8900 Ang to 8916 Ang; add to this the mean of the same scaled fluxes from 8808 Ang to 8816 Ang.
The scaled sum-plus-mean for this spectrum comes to 5.1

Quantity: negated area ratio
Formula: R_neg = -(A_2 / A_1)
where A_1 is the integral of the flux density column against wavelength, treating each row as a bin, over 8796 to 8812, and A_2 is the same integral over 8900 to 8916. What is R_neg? -0.98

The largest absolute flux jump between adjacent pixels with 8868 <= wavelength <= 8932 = 0.27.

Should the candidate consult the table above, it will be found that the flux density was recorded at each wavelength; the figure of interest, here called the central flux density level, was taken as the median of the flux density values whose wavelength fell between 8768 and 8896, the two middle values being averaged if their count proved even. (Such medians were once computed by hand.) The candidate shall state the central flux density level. 13.9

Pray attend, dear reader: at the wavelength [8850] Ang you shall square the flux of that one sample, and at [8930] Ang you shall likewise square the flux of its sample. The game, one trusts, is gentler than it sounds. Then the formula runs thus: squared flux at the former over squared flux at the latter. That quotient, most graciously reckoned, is 1.05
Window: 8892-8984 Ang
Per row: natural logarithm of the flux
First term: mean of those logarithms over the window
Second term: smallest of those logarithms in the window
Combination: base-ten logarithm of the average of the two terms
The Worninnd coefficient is 0.417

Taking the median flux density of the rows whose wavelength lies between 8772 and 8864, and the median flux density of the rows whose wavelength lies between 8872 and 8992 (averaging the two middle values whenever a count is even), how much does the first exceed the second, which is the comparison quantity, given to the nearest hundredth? 0.23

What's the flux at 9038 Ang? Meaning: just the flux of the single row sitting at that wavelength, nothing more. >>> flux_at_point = 13.28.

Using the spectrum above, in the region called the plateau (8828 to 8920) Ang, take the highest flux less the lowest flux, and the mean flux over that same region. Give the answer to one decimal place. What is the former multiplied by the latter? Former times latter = 11.9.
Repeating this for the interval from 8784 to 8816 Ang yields 8.2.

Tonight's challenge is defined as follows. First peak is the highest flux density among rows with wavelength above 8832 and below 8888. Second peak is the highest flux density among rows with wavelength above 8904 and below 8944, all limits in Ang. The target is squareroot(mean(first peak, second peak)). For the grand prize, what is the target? 3.72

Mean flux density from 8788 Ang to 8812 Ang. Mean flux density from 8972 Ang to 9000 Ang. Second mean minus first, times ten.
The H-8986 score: -4.5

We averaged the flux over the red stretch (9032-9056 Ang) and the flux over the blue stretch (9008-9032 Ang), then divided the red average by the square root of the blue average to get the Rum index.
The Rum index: 3.71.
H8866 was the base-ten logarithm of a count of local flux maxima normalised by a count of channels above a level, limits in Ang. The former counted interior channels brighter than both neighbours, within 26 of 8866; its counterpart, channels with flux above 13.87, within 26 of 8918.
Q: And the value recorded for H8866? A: 0.30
